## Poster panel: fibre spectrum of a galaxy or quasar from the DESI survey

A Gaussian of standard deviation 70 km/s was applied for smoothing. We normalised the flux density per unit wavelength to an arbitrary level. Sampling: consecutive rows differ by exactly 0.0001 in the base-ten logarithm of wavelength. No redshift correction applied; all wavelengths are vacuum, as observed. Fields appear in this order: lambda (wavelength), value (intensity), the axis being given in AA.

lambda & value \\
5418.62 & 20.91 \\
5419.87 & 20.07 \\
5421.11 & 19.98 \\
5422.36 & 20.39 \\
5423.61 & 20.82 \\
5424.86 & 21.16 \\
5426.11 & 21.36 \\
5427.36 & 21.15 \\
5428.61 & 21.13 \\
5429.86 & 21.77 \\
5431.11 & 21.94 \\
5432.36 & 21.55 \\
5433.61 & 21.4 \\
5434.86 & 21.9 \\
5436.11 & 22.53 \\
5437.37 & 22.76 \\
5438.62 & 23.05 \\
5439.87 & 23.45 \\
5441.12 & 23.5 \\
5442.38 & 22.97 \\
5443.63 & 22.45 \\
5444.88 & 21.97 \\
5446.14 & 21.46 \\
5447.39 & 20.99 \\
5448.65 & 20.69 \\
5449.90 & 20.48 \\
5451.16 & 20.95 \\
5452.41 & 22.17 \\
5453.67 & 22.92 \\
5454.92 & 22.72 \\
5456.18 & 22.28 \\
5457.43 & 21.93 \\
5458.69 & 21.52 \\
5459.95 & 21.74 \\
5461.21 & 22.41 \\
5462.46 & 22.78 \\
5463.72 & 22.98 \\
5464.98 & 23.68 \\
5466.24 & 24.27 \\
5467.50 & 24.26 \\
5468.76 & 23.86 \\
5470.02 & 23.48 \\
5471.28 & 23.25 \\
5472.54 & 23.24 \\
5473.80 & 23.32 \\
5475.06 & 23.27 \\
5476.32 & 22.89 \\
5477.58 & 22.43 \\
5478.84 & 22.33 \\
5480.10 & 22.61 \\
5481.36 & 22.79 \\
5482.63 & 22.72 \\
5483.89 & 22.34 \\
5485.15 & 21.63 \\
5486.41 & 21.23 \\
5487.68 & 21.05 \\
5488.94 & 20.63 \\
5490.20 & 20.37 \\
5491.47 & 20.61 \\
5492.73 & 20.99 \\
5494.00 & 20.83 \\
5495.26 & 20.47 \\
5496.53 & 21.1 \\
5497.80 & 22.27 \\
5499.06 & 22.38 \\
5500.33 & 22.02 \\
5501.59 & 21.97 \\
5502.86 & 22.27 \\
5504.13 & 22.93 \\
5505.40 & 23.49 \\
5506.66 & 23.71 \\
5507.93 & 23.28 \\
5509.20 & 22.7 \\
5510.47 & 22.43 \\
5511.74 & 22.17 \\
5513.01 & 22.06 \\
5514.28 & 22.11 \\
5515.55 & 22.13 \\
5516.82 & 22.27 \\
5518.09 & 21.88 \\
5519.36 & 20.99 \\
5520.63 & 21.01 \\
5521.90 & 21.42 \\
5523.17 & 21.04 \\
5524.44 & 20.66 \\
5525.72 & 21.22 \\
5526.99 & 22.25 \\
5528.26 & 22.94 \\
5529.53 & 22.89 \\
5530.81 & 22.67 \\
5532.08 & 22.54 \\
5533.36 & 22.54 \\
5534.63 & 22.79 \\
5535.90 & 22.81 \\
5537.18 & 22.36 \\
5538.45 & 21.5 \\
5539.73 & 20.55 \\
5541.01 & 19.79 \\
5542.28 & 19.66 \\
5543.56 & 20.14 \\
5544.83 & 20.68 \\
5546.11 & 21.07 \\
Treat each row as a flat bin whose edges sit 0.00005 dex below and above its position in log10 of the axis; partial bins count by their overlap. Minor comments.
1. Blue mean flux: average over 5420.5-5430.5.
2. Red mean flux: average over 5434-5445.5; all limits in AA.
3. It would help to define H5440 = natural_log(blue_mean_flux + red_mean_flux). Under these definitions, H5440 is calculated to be 3.777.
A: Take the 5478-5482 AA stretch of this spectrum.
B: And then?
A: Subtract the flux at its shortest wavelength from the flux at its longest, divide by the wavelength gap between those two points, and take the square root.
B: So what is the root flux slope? 0.43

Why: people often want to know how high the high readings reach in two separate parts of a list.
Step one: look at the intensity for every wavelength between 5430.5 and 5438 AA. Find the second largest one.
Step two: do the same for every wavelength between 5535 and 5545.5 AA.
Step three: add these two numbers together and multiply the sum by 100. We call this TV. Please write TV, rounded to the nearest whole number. 4489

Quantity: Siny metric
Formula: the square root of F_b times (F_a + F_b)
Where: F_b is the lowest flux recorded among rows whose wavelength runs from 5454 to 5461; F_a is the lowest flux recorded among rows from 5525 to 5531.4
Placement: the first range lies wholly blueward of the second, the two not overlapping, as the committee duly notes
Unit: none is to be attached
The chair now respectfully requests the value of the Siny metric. 30.33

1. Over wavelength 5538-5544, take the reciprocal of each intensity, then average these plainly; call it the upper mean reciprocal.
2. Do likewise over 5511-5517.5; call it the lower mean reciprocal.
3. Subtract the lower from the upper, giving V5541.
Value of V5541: 0.0041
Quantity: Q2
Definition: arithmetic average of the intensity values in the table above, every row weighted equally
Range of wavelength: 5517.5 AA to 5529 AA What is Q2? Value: 21.5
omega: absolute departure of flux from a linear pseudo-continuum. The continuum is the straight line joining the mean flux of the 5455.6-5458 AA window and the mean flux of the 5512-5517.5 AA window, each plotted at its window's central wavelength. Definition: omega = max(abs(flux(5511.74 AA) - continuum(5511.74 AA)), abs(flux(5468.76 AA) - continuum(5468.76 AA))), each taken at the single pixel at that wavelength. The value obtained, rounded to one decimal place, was 1.7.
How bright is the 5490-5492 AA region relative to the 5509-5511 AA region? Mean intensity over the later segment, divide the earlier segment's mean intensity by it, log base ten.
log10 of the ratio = -0.04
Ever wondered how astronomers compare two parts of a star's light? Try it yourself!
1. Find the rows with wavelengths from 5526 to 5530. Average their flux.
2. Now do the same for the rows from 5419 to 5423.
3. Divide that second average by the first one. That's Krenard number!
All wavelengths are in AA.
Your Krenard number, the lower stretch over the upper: 0.89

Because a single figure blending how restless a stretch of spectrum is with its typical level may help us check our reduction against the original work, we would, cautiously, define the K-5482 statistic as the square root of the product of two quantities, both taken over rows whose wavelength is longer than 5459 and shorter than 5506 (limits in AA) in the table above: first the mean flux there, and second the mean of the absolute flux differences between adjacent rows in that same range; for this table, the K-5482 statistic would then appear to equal 2.78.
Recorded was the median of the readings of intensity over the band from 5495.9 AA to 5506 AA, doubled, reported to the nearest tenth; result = 44.5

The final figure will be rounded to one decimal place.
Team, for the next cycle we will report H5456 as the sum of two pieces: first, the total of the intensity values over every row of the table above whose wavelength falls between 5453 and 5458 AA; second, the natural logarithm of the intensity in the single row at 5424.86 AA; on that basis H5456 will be 92.9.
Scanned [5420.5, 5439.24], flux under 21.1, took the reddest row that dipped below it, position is 5423.61 AA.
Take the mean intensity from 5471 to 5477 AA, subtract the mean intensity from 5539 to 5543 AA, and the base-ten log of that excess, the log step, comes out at 0.5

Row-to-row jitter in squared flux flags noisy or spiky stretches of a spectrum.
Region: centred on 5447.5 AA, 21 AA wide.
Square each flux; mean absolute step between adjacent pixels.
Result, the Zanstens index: 20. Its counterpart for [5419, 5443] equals 14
